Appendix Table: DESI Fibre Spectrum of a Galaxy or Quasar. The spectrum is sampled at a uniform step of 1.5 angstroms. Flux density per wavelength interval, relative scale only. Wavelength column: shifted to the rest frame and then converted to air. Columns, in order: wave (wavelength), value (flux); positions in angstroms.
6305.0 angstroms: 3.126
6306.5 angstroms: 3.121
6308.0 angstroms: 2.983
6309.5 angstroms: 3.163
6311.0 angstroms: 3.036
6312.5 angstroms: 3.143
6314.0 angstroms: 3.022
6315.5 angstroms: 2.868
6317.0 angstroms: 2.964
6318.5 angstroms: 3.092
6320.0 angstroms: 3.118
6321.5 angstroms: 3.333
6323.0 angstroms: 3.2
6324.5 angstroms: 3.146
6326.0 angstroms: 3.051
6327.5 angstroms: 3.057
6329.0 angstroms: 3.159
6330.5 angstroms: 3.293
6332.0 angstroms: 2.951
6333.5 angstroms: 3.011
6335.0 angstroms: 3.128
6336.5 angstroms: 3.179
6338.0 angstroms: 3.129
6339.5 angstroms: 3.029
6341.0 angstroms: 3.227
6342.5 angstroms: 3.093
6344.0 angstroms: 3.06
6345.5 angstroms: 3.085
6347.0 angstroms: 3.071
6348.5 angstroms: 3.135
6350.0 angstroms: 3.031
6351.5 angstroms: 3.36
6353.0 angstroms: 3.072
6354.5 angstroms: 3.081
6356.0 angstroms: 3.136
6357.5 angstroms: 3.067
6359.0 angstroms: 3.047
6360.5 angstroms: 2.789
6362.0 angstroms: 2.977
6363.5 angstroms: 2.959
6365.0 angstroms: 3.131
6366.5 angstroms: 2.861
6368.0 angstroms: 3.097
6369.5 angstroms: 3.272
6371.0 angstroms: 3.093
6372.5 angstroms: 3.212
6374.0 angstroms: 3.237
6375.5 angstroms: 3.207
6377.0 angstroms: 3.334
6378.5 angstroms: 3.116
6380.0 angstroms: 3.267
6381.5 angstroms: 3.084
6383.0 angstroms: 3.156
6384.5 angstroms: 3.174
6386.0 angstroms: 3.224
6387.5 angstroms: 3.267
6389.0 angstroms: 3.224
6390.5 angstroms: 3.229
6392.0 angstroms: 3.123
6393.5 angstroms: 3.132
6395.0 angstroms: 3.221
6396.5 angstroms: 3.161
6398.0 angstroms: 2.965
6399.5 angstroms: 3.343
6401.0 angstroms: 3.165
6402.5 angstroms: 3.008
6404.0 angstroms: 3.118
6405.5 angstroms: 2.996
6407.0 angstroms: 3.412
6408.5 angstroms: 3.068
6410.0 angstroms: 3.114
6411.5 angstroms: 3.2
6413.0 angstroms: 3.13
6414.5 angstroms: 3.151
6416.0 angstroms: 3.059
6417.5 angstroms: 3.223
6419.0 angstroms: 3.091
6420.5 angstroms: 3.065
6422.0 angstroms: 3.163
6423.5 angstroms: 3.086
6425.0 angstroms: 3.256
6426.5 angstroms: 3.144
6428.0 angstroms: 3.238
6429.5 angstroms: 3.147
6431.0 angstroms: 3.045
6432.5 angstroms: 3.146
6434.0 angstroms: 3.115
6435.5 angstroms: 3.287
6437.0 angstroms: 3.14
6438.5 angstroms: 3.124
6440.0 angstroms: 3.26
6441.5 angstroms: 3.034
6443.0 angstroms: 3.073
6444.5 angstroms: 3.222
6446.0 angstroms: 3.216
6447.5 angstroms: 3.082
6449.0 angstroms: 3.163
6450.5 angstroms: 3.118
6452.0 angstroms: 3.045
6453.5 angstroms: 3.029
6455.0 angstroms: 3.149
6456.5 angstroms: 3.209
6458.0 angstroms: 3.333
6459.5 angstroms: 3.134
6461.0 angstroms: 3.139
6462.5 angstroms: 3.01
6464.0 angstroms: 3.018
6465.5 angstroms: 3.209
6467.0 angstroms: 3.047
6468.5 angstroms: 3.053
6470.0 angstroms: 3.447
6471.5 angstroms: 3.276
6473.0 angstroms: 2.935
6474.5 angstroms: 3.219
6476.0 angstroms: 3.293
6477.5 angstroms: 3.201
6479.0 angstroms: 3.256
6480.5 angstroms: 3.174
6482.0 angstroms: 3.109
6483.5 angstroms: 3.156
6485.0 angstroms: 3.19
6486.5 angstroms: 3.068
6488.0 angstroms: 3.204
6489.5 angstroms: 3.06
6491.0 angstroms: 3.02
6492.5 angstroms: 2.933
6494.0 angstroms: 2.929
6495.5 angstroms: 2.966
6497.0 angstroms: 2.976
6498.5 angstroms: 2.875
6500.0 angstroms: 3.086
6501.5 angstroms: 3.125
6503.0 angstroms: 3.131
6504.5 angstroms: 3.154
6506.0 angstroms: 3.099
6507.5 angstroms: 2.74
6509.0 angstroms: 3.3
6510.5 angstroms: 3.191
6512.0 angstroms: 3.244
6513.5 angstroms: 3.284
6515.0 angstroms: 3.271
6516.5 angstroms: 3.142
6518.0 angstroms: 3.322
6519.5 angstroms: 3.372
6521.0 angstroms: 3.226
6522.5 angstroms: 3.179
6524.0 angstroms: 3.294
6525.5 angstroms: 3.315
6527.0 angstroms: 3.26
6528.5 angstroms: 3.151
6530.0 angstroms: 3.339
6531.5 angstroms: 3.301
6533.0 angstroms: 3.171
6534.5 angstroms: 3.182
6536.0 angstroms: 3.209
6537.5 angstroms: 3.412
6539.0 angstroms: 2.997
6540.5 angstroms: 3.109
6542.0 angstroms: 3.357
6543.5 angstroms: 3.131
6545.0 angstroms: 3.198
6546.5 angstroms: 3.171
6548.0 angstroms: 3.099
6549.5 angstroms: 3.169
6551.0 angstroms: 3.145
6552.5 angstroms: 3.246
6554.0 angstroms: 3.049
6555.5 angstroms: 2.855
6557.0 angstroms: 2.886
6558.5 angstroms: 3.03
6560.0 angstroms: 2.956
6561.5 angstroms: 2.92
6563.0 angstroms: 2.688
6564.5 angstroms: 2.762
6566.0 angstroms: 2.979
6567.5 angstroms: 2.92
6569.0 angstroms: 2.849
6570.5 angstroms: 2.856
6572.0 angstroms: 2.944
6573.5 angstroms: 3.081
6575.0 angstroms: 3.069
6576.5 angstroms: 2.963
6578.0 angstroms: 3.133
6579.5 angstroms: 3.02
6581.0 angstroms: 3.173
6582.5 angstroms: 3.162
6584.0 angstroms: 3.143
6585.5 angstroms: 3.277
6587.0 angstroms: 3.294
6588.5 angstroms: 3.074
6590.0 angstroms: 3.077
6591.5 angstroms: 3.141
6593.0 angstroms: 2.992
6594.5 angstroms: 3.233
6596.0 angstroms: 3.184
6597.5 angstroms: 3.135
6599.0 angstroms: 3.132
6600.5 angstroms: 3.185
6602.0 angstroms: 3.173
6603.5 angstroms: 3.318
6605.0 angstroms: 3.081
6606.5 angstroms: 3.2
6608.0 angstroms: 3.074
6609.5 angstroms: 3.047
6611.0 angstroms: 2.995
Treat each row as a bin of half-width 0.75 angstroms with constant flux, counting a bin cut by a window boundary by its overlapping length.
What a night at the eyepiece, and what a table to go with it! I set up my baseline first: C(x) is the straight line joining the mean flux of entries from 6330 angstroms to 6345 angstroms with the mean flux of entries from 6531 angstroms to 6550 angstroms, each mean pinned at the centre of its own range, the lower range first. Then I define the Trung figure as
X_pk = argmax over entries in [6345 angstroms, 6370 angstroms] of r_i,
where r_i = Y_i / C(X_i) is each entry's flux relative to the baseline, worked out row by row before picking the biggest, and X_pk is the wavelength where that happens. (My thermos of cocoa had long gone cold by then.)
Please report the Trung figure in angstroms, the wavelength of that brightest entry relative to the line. 6351.5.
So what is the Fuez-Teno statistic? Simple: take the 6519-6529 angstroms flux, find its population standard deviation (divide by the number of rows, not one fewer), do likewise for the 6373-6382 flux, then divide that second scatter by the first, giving 1.19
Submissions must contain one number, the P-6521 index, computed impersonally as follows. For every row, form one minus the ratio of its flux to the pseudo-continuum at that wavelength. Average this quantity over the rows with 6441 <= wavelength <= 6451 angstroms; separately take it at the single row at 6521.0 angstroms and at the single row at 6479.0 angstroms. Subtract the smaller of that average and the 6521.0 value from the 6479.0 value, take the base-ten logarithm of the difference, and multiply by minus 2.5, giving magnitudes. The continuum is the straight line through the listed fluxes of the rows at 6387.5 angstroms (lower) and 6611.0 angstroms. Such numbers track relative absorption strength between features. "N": 5.3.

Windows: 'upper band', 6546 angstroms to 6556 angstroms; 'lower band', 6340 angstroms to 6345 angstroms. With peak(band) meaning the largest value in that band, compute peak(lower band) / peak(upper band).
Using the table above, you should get 0.99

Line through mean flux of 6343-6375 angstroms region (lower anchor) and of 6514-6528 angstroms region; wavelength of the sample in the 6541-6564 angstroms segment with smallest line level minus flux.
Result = 6542.0 angstroms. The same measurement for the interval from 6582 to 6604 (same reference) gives 6603.5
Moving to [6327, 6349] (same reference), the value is 6330.5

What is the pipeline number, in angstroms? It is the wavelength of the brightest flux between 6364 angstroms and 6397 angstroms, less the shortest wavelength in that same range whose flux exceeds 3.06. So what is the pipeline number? 12.0 angstroms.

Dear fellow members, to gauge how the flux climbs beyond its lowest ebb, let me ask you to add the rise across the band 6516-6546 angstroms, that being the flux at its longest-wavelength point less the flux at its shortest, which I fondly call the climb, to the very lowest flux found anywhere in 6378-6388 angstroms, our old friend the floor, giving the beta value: 3.14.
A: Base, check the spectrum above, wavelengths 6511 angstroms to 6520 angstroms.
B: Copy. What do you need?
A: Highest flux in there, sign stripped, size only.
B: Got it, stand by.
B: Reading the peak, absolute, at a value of 3.37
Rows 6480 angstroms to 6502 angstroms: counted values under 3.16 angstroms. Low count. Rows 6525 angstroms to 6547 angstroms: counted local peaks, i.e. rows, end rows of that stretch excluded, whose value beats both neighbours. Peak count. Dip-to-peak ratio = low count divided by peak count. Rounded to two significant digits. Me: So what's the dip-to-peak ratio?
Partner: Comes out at 3.0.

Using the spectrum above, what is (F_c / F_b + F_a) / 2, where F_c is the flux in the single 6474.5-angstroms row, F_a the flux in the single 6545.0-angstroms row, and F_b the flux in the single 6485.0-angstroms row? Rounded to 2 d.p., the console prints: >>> 2.10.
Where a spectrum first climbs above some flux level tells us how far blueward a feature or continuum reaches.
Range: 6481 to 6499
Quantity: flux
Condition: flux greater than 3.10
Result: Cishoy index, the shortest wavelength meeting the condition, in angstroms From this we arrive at 6482.0 angstroms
